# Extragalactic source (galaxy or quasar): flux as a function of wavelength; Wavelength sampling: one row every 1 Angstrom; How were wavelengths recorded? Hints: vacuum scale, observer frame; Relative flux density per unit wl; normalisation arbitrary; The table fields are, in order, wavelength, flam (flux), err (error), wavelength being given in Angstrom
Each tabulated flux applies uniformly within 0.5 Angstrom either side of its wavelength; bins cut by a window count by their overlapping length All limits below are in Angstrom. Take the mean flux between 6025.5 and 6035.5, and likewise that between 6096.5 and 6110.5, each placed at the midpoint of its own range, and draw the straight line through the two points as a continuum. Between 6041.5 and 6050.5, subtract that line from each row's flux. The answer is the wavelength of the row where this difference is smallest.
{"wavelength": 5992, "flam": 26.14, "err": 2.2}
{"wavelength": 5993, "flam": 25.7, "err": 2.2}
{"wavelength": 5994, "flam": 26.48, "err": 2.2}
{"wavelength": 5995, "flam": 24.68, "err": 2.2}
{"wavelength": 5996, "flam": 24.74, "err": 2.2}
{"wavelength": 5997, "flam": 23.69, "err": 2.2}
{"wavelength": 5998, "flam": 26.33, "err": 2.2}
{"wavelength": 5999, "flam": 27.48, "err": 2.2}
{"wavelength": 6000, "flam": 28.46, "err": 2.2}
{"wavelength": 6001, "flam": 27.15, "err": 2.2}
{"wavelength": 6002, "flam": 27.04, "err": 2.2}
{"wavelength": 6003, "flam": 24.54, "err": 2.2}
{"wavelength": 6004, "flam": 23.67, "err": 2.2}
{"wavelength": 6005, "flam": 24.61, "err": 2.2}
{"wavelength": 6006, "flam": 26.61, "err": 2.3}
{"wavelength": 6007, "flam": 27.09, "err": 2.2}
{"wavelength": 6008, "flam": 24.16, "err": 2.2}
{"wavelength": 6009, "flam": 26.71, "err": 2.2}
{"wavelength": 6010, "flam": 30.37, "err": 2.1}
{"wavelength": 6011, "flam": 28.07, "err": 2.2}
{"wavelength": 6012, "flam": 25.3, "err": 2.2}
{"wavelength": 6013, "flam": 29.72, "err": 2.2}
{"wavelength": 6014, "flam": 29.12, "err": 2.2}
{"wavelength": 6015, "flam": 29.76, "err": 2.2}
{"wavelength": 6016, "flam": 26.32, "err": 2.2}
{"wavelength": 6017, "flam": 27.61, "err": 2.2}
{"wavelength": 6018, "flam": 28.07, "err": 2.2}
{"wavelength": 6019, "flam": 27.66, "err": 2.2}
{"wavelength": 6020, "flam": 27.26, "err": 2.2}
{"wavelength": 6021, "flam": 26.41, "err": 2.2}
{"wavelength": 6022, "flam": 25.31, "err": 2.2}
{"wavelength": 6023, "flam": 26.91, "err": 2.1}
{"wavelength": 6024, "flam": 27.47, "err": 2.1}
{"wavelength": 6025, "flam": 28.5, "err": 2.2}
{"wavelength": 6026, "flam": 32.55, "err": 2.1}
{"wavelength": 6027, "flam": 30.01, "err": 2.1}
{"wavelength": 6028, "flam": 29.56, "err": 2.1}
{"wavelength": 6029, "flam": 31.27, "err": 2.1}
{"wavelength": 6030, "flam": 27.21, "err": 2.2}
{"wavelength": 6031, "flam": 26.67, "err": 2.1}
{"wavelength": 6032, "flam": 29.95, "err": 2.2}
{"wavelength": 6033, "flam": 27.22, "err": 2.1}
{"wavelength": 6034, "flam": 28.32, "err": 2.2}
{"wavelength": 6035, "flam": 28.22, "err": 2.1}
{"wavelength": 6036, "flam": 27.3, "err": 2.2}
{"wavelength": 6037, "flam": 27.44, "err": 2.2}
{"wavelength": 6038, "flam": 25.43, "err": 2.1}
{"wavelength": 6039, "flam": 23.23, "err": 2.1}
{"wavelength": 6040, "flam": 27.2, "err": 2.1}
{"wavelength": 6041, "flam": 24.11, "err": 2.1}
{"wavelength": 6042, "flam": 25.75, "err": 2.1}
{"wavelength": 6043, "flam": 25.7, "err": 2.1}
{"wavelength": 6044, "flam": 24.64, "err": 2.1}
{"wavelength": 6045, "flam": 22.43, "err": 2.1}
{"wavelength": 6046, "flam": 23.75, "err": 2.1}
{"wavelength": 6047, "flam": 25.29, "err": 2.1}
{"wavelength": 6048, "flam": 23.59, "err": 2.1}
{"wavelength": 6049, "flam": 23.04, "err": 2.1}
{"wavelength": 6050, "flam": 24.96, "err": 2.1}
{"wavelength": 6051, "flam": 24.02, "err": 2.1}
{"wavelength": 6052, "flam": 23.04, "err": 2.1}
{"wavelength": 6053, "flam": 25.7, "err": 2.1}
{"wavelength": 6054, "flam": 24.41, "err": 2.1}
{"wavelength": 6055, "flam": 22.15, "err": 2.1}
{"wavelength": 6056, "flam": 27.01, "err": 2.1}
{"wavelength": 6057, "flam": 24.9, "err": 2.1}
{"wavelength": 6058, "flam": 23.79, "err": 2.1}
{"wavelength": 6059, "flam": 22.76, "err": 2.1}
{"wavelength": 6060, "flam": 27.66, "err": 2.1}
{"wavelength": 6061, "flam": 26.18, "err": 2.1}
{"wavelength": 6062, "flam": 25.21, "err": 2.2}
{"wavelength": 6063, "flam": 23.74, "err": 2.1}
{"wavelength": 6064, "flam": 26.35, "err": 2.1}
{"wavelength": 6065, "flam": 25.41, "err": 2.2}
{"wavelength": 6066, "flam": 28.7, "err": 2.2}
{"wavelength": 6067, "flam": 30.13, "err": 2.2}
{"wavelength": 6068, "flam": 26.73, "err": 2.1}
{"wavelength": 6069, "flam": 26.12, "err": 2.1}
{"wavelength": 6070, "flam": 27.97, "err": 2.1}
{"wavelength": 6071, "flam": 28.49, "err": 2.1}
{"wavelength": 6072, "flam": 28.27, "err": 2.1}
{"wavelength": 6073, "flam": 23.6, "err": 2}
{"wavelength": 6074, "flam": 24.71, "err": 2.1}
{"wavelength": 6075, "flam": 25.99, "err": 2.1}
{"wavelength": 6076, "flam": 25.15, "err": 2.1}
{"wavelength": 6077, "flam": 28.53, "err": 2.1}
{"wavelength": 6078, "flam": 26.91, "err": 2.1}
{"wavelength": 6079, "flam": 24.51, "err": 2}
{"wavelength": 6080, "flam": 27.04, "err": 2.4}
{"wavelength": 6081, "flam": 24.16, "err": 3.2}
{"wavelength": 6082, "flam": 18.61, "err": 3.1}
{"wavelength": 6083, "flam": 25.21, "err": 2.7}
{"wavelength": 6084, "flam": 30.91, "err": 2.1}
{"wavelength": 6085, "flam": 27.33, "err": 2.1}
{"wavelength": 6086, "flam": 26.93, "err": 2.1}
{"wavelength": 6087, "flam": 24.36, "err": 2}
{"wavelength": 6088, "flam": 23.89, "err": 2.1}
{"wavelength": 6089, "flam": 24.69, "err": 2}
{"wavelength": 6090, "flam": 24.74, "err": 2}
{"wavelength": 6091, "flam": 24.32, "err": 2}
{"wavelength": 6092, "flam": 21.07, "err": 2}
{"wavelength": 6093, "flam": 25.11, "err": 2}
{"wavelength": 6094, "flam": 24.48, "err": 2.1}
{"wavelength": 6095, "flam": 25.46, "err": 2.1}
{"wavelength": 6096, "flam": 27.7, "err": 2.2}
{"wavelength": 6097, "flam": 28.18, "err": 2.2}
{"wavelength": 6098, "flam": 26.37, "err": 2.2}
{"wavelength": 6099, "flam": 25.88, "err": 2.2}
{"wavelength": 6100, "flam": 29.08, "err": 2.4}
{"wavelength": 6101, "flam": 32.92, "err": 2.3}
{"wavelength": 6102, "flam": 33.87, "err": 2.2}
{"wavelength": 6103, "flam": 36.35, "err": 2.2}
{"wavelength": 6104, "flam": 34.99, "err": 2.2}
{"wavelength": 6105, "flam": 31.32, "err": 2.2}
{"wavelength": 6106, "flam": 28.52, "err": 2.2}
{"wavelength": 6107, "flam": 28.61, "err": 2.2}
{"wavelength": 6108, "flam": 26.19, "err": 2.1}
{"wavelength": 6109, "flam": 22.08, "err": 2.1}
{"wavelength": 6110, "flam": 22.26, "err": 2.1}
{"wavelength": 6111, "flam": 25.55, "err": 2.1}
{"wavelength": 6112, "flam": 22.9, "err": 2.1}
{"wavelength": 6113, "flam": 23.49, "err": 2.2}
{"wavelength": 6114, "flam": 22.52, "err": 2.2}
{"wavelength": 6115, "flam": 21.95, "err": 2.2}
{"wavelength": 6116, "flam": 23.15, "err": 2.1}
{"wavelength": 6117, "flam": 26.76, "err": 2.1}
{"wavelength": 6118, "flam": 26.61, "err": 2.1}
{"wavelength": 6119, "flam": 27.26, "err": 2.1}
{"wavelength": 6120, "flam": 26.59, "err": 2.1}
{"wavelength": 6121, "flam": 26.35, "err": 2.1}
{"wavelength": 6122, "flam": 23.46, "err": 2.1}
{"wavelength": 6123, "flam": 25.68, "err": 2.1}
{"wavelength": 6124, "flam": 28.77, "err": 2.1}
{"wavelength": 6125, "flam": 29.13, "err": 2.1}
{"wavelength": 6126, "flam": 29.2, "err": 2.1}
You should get 6045 Angstrom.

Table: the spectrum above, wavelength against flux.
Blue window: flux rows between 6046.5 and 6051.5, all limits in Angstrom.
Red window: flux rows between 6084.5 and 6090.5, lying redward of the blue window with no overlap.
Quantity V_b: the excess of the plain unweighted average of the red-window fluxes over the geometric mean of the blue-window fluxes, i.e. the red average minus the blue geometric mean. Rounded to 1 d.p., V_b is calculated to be 1.2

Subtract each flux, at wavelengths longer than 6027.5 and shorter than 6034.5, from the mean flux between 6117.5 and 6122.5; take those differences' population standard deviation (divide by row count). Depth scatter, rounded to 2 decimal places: 1.58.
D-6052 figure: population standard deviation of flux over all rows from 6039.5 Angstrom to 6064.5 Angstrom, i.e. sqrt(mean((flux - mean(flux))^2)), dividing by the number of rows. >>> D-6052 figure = 1.5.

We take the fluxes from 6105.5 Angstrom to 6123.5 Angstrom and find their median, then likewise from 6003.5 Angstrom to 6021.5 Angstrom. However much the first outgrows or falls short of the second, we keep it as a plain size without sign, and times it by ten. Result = 16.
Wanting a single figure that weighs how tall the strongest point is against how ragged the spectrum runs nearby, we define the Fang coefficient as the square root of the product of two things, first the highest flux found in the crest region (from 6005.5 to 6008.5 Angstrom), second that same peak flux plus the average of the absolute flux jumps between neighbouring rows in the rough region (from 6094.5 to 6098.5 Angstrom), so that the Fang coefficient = 27.8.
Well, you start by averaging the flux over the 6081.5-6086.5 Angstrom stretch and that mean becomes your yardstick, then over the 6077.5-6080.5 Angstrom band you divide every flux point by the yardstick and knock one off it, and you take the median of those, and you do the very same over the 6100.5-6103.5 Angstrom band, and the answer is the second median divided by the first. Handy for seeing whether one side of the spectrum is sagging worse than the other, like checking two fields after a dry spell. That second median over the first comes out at 7.3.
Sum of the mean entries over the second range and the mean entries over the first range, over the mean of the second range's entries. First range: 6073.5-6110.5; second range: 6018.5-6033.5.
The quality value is 1.95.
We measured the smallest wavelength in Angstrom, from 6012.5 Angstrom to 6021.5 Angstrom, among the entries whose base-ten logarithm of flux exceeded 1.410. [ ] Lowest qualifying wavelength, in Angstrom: 6013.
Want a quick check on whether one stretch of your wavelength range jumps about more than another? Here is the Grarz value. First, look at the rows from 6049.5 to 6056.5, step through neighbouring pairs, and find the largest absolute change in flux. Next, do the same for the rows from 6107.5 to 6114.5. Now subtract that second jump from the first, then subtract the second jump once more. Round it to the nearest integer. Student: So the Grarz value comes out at -3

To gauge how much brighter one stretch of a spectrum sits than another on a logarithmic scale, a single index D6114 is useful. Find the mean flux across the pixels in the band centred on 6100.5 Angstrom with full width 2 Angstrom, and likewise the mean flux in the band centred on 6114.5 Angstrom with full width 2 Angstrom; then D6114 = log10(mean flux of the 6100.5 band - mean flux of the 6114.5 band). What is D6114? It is 0.9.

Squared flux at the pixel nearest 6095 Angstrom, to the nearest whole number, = 648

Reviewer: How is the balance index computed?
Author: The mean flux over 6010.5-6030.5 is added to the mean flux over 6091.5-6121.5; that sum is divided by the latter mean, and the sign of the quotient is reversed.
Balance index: -2.05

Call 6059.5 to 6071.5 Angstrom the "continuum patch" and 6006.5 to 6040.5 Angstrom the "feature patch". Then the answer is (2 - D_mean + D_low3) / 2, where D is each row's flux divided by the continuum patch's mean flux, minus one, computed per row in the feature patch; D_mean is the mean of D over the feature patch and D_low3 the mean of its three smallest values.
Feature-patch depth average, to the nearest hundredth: 0.93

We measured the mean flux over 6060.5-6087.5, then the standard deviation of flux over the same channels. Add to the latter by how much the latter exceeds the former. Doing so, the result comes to -21.4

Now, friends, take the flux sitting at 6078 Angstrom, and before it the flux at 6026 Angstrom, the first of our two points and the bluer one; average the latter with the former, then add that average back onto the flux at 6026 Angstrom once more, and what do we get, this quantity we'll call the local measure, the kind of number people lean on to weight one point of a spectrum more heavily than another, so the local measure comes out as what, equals 62.3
